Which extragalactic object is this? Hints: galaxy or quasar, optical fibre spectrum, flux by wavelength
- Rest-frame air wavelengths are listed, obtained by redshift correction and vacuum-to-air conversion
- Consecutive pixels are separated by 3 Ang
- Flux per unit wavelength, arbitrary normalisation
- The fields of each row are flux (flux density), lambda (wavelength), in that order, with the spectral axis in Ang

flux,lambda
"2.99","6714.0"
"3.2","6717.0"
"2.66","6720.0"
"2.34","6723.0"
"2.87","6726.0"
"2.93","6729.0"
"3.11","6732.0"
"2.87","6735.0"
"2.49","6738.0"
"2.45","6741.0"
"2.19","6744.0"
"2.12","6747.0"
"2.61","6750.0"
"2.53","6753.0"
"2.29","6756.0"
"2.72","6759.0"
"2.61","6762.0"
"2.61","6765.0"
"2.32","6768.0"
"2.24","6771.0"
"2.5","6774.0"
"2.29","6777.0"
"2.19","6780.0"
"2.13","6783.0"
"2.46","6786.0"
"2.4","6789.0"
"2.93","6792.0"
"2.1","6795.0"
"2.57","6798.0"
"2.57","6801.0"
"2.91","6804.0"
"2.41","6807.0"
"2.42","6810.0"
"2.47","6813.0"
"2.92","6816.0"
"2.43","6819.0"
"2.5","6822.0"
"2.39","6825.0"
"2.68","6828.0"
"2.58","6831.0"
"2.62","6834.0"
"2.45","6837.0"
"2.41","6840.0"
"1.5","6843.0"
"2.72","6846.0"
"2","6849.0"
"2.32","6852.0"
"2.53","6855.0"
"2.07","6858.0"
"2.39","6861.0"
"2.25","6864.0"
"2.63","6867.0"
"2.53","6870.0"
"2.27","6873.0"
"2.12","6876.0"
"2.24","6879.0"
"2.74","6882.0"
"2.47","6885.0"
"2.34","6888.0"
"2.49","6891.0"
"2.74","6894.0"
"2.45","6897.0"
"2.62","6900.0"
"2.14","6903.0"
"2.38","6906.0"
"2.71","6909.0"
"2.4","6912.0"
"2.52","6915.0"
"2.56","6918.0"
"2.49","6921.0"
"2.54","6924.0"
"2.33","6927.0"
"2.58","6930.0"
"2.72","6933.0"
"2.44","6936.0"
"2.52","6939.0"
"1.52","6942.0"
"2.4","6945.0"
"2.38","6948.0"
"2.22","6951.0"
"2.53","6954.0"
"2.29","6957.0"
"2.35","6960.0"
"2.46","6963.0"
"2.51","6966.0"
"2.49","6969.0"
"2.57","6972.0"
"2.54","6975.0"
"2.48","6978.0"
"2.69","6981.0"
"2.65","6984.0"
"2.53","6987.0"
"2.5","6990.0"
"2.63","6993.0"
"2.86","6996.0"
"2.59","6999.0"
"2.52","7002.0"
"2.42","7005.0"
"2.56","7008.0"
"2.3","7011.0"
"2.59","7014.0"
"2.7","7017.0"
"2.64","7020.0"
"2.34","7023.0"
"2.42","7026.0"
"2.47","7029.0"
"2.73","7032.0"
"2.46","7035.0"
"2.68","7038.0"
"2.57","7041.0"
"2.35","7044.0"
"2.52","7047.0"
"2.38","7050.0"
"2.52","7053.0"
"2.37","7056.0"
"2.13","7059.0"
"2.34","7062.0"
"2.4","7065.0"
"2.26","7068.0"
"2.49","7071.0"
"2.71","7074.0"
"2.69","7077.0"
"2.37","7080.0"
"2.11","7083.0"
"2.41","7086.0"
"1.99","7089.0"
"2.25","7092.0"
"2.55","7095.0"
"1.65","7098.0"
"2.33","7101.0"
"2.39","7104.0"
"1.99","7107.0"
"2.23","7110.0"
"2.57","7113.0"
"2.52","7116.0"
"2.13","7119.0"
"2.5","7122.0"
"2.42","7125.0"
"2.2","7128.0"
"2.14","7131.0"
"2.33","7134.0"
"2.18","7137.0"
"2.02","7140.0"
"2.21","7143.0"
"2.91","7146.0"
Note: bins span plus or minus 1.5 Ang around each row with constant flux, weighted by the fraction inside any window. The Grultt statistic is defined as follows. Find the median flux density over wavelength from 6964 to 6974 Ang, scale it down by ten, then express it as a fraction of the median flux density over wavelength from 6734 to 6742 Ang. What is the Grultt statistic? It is 0.101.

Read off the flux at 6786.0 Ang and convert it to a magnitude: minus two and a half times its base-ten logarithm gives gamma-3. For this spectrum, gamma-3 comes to -0.98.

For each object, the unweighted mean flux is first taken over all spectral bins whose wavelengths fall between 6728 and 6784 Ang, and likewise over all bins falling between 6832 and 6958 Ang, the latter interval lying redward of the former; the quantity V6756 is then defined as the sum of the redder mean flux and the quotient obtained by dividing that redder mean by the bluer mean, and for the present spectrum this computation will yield 3.36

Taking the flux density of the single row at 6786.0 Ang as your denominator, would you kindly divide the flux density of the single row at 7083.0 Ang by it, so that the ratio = 0.86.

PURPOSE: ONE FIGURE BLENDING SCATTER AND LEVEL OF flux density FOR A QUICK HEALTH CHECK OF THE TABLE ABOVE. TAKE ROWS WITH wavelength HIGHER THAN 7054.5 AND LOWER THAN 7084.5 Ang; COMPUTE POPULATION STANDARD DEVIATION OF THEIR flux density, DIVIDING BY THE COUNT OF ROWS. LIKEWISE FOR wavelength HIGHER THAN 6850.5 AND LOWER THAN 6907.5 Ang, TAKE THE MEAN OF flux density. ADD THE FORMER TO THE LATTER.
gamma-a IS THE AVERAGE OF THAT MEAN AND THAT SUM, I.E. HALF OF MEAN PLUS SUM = 2.50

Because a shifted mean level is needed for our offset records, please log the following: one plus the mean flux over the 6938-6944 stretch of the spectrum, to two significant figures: 3.0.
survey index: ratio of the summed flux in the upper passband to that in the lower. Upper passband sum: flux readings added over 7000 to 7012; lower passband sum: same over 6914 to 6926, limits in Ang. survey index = 0.97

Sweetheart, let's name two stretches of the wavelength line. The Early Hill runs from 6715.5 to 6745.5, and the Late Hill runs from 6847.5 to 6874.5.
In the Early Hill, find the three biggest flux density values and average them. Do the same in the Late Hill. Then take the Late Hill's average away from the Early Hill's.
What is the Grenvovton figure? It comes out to 0.52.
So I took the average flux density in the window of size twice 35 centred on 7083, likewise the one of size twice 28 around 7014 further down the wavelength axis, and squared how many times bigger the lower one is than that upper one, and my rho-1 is 1.20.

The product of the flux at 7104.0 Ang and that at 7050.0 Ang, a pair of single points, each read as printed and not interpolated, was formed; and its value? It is 5.69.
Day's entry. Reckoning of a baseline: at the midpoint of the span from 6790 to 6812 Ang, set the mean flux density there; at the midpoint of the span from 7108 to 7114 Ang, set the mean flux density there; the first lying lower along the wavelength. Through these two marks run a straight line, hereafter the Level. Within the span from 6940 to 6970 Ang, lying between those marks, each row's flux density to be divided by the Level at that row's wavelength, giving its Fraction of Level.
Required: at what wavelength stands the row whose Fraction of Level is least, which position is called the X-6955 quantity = 6942.0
